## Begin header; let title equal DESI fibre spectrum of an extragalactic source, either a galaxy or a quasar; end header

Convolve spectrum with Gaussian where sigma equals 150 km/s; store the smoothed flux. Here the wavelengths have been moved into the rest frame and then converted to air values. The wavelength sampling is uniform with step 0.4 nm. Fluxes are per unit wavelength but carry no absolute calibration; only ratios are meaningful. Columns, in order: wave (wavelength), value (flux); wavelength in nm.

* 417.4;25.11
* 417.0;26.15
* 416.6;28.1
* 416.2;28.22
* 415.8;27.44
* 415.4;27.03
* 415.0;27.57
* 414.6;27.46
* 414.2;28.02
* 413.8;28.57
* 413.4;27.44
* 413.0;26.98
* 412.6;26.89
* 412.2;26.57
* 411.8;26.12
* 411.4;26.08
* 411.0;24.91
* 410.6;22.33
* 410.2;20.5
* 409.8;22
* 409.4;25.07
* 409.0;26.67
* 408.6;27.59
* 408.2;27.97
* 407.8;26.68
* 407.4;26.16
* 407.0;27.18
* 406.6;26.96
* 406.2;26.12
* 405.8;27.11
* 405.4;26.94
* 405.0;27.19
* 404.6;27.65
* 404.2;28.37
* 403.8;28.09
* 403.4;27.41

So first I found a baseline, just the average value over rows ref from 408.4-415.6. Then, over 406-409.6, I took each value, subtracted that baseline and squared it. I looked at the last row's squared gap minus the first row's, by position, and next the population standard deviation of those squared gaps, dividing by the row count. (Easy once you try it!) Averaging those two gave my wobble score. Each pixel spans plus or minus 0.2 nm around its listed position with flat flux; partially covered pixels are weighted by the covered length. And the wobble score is 1.0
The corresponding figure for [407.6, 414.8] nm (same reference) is 4.6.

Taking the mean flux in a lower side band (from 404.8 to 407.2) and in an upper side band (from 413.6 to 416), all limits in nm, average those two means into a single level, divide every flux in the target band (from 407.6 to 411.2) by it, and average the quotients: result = 0.91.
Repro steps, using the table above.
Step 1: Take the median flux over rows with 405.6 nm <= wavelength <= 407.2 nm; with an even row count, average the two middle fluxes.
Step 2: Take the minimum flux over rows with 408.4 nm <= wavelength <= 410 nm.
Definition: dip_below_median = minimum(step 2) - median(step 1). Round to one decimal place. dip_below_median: -5.0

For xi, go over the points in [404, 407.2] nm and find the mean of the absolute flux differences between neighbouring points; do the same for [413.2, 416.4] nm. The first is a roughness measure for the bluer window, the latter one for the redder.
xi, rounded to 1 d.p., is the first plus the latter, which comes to 1.1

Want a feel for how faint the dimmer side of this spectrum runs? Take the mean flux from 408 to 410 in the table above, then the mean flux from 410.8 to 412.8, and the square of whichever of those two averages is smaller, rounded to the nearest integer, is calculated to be 669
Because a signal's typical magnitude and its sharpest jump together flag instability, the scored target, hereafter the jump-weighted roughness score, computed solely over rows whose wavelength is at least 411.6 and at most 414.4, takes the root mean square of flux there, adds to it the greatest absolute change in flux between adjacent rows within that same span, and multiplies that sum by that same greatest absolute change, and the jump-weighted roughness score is 32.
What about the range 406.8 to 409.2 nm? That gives 37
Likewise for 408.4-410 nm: 87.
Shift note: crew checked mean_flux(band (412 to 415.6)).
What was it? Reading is 27.4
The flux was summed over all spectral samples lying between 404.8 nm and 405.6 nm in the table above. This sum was 54.1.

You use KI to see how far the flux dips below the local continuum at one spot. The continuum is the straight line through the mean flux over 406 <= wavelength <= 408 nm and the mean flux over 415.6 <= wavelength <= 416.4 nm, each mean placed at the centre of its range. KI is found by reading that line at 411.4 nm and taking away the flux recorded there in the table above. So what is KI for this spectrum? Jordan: 1.1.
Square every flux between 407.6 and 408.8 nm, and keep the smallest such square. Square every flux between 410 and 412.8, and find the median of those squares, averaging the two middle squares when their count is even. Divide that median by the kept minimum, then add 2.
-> 2.96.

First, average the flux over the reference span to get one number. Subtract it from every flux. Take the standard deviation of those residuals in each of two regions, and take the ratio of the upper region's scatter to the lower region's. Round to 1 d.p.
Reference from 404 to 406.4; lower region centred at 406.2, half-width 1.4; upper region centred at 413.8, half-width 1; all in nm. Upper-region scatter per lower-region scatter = 1.3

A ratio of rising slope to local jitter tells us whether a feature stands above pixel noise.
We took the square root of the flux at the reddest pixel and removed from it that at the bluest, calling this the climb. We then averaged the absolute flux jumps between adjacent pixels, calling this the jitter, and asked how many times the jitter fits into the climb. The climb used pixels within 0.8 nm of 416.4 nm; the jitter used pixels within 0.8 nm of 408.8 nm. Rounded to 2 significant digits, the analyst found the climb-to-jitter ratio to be -0.13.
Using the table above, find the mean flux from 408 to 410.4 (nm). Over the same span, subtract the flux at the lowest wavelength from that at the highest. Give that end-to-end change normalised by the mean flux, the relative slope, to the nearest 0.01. -0.30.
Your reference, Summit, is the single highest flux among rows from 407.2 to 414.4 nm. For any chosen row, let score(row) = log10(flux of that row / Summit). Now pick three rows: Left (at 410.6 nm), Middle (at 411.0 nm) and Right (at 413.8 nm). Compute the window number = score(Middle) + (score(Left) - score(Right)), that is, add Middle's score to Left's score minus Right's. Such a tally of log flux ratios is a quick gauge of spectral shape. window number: -0.17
